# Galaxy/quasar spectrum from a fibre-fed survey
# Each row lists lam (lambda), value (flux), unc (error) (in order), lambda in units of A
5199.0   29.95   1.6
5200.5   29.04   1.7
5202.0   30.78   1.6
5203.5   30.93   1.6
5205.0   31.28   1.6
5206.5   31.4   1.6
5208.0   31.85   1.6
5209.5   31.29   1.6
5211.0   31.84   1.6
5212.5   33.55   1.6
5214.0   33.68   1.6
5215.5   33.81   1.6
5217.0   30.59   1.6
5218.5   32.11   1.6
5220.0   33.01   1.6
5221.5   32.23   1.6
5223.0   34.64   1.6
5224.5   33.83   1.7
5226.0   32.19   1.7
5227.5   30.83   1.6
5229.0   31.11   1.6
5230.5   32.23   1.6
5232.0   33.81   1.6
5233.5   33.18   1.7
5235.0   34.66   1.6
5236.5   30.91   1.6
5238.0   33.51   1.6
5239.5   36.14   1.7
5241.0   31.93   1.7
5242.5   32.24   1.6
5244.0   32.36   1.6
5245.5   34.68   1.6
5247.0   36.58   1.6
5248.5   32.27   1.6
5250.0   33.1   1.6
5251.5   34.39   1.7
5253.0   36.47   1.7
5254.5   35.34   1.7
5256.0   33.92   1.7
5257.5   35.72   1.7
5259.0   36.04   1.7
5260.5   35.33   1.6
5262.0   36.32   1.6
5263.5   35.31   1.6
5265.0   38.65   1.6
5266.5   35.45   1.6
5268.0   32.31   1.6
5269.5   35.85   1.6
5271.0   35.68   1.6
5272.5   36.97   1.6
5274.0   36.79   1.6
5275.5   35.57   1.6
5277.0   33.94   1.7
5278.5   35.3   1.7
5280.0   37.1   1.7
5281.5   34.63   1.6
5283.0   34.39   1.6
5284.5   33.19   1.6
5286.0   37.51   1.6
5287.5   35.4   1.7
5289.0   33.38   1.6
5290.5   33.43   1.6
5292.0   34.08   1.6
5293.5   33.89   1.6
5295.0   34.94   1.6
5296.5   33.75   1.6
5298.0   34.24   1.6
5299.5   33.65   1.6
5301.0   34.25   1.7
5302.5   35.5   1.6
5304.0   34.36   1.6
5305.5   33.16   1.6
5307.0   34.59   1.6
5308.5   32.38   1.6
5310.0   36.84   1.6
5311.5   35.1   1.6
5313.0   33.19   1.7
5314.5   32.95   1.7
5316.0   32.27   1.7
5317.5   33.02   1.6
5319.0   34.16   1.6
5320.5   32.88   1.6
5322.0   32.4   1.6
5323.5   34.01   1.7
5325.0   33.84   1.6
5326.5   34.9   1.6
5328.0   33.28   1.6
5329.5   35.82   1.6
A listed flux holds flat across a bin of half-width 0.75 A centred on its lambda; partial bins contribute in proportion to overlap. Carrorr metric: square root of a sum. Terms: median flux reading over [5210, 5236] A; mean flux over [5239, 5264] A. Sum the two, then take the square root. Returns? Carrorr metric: 8.22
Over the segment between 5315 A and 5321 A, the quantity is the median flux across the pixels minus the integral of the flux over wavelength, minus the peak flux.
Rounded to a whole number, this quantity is -200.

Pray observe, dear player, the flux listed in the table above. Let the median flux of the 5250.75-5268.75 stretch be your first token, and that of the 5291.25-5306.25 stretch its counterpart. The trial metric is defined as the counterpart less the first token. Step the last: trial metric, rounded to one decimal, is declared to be -1.2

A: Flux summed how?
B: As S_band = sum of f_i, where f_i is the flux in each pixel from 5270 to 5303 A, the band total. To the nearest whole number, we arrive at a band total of 768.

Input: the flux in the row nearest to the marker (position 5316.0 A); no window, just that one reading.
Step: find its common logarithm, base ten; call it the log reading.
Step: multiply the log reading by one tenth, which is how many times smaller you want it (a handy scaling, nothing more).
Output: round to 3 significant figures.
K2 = 0.151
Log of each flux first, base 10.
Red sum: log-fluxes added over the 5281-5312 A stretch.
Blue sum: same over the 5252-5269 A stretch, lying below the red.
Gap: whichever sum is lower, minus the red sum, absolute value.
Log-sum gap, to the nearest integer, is 15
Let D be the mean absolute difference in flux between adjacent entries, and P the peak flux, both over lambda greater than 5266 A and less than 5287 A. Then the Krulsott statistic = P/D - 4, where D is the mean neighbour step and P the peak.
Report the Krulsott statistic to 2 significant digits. 18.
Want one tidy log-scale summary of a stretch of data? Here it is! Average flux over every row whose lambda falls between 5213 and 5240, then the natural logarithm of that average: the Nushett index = 3.49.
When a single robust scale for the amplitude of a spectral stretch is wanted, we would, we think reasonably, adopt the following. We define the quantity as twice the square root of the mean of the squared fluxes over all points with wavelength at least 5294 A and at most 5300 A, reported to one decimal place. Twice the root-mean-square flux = 68.3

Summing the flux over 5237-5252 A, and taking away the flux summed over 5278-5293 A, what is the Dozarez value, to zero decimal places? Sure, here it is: -11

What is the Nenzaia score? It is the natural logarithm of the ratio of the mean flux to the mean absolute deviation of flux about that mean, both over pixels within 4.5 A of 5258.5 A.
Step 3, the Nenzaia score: 4.11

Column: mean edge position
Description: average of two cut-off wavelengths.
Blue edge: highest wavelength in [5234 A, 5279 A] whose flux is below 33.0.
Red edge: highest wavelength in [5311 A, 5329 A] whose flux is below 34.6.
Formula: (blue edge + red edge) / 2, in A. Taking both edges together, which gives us 5298.0 A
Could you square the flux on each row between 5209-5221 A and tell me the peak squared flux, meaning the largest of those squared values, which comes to 1143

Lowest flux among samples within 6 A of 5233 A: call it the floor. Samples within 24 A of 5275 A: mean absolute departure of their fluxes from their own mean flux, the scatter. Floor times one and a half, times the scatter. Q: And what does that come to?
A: 51.5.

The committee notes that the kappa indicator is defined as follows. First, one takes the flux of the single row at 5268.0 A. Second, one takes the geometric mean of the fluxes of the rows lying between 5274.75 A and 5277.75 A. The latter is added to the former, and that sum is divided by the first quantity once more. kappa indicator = 2.08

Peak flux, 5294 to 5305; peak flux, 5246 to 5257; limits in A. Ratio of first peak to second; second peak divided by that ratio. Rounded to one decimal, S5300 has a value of 37.7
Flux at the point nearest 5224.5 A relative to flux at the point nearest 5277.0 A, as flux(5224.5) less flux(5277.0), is 0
